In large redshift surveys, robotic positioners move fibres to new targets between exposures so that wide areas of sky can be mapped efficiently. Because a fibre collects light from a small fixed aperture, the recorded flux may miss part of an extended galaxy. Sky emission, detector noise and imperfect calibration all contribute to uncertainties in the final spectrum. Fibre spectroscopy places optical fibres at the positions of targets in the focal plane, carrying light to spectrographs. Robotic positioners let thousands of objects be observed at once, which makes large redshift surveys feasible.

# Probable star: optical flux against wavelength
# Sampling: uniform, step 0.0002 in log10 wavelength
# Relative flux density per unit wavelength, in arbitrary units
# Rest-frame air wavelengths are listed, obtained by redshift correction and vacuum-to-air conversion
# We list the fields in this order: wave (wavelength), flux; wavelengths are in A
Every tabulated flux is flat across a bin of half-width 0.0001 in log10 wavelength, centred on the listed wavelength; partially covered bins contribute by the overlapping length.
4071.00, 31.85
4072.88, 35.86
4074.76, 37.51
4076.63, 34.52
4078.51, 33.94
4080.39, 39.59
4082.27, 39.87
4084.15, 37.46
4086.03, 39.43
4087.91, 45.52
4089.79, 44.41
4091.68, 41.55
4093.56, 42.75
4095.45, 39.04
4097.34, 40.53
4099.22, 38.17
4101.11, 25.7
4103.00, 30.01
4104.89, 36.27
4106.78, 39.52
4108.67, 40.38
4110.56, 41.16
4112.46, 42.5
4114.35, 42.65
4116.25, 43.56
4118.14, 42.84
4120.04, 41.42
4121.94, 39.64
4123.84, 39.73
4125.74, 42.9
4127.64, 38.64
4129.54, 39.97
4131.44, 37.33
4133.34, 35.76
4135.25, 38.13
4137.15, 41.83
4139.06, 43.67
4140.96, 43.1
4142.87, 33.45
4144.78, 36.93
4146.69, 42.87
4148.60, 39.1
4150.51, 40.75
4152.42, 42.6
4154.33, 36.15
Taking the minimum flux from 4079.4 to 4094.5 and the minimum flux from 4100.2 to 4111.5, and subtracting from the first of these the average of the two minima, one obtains 5.9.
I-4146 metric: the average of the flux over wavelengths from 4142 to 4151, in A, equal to 38.6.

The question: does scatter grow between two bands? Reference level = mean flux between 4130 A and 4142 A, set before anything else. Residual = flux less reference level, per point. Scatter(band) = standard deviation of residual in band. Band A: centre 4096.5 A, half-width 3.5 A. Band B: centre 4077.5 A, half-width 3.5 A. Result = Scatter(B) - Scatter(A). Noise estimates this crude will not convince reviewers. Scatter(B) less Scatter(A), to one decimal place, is 0.6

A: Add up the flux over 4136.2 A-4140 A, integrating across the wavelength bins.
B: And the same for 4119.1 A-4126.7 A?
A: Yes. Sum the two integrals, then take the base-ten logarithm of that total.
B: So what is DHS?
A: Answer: 2.68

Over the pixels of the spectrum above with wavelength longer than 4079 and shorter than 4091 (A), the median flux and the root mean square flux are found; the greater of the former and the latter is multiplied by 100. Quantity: 4115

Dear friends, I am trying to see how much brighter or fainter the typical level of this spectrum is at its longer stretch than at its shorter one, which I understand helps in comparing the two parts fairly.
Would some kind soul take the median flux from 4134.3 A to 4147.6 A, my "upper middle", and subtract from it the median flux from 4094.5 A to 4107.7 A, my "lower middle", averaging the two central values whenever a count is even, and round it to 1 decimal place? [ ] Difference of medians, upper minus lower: 3.7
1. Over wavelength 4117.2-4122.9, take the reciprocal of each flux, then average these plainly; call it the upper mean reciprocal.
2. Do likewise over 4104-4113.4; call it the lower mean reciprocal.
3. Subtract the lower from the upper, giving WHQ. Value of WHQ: -0.0009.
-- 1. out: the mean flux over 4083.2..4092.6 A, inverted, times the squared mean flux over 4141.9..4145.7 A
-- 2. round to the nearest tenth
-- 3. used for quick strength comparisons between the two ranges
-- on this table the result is 29.7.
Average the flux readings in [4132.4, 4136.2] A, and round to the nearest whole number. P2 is 37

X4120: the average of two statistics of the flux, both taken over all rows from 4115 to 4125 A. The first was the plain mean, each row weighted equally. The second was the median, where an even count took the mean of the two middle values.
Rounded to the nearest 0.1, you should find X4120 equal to 41.4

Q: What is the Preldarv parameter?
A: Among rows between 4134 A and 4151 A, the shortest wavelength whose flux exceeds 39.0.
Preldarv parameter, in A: 4137.15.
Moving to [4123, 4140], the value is 4123.84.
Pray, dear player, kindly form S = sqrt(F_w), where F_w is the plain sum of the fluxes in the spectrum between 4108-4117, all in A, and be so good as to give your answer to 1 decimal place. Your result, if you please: 14.5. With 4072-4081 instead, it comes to 13.5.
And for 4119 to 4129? 14.2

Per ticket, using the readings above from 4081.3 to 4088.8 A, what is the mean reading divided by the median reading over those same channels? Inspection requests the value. 1.02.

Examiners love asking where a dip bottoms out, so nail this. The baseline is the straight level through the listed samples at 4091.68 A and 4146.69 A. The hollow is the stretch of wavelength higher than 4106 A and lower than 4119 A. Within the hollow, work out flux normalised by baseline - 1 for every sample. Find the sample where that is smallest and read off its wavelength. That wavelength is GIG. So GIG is 4106.78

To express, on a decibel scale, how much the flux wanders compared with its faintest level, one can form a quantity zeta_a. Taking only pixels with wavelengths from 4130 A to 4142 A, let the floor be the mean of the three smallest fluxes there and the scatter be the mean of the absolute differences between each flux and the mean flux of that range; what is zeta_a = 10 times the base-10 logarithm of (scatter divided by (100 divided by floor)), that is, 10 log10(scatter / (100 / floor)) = 0.3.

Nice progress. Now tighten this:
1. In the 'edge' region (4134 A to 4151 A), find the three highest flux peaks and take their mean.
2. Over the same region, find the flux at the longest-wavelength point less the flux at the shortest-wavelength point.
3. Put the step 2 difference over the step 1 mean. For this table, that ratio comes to 0.06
